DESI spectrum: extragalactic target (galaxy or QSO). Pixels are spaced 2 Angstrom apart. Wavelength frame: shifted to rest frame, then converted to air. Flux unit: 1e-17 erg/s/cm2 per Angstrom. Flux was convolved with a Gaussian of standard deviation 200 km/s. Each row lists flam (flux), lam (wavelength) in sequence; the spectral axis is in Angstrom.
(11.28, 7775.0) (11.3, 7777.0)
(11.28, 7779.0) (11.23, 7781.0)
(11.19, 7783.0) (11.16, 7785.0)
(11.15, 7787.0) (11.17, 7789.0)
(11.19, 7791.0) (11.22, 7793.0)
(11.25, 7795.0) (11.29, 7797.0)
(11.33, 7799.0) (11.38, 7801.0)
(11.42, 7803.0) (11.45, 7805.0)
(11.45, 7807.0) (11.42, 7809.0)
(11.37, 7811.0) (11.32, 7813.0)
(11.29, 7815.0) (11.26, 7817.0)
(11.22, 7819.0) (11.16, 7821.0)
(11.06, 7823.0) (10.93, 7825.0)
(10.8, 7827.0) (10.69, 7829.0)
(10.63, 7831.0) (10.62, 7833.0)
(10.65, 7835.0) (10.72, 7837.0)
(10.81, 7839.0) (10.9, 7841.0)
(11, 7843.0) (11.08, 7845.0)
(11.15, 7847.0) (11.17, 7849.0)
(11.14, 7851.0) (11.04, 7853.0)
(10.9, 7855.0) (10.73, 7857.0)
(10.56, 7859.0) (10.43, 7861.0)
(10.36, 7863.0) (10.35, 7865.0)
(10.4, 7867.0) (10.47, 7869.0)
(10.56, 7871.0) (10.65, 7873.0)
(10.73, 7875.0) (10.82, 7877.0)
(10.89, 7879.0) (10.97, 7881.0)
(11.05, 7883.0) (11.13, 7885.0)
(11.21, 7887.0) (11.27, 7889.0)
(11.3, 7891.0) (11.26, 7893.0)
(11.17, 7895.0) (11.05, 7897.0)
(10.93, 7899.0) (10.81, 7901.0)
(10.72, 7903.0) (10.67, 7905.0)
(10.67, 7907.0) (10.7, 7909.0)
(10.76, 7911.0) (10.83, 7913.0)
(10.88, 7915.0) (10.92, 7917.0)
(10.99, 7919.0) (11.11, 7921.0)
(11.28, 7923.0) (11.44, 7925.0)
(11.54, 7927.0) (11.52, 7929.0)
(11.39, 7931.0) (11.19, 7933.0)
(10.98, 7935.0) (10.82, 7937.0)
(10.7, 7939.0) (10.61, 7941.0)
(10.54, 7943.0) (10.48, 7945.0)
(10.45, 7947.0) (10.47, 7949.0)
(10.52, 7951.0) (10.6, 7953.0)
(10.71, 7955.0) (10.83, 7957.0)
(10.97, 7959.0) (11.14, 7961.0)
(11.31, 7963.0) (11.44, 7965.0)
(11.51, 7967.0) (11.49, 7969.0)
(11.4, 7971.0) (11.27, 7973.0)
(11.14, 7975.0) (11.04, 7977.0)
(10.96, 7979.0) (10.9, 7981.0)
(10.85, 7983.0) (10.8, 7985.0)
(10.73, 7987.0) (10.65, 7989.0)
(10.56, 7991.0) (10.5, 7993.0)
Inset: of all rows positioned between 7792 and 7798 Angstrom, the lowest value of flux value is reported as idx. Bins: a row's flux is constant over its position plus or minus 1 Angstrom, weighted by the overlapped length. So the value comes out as 11.22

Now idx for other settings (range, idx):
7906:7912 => 10.67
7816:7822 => 11.16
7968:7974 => 11.27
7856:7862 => 10.43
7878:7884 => 10.89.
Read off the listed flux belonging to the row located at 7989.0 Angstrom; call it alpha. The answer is 10.65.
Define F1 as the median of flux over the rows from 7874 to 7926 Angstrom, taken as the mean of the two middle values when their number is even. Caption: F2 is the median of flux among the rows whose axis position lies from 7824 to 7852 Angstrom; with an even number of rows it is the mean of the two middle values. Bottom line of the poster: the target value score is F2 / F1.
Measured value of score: 0.991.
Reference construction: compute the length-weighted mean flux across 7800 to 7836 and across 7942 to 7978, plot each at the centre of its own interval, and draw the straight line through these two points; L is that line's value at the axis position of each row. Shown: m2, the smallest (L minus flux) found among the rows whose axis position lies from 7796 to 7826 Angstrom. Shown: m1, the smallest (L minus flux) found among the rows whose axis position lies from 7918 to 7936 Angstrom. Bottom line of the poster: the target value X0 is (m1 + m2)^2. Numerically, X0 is 0.74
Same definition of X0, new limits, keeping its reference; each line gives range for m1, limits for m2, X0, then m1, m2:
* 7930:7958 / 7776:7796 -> 0.28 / -0.40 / -0.1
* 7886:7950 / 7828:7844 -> 0.20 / -0.54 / 0.1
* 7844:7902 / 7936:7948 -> 0.01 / -0.26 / 0.2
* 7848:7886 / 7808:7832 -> 0.14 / -0.09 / -0.3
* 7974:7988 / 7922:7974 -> 0.56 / -0.19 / -0.6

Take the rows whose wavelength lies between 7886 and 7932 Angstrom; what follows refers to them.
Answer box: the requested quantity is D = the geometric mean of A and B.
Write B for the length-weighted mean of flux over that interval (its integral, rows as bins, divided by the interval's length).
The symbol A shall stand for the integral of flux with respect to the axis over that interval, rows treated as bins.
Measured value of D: 75.0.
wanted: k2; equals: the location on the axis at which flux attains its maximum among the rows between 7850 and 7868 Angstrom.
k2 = 7851.0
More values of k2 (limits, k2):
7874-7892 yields 7891.0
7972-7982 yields 7973.0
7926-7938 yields 7927.0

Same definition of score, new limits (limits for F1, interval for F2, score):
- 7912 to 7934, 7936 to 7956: 0.945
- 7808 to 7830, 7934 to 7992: 0.965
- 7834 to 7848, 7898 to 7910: 0.983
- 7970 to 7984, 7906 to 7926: 0.987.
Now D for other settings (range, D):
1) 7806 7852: 74.9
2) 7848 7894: 73.5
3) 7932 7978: 74.2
